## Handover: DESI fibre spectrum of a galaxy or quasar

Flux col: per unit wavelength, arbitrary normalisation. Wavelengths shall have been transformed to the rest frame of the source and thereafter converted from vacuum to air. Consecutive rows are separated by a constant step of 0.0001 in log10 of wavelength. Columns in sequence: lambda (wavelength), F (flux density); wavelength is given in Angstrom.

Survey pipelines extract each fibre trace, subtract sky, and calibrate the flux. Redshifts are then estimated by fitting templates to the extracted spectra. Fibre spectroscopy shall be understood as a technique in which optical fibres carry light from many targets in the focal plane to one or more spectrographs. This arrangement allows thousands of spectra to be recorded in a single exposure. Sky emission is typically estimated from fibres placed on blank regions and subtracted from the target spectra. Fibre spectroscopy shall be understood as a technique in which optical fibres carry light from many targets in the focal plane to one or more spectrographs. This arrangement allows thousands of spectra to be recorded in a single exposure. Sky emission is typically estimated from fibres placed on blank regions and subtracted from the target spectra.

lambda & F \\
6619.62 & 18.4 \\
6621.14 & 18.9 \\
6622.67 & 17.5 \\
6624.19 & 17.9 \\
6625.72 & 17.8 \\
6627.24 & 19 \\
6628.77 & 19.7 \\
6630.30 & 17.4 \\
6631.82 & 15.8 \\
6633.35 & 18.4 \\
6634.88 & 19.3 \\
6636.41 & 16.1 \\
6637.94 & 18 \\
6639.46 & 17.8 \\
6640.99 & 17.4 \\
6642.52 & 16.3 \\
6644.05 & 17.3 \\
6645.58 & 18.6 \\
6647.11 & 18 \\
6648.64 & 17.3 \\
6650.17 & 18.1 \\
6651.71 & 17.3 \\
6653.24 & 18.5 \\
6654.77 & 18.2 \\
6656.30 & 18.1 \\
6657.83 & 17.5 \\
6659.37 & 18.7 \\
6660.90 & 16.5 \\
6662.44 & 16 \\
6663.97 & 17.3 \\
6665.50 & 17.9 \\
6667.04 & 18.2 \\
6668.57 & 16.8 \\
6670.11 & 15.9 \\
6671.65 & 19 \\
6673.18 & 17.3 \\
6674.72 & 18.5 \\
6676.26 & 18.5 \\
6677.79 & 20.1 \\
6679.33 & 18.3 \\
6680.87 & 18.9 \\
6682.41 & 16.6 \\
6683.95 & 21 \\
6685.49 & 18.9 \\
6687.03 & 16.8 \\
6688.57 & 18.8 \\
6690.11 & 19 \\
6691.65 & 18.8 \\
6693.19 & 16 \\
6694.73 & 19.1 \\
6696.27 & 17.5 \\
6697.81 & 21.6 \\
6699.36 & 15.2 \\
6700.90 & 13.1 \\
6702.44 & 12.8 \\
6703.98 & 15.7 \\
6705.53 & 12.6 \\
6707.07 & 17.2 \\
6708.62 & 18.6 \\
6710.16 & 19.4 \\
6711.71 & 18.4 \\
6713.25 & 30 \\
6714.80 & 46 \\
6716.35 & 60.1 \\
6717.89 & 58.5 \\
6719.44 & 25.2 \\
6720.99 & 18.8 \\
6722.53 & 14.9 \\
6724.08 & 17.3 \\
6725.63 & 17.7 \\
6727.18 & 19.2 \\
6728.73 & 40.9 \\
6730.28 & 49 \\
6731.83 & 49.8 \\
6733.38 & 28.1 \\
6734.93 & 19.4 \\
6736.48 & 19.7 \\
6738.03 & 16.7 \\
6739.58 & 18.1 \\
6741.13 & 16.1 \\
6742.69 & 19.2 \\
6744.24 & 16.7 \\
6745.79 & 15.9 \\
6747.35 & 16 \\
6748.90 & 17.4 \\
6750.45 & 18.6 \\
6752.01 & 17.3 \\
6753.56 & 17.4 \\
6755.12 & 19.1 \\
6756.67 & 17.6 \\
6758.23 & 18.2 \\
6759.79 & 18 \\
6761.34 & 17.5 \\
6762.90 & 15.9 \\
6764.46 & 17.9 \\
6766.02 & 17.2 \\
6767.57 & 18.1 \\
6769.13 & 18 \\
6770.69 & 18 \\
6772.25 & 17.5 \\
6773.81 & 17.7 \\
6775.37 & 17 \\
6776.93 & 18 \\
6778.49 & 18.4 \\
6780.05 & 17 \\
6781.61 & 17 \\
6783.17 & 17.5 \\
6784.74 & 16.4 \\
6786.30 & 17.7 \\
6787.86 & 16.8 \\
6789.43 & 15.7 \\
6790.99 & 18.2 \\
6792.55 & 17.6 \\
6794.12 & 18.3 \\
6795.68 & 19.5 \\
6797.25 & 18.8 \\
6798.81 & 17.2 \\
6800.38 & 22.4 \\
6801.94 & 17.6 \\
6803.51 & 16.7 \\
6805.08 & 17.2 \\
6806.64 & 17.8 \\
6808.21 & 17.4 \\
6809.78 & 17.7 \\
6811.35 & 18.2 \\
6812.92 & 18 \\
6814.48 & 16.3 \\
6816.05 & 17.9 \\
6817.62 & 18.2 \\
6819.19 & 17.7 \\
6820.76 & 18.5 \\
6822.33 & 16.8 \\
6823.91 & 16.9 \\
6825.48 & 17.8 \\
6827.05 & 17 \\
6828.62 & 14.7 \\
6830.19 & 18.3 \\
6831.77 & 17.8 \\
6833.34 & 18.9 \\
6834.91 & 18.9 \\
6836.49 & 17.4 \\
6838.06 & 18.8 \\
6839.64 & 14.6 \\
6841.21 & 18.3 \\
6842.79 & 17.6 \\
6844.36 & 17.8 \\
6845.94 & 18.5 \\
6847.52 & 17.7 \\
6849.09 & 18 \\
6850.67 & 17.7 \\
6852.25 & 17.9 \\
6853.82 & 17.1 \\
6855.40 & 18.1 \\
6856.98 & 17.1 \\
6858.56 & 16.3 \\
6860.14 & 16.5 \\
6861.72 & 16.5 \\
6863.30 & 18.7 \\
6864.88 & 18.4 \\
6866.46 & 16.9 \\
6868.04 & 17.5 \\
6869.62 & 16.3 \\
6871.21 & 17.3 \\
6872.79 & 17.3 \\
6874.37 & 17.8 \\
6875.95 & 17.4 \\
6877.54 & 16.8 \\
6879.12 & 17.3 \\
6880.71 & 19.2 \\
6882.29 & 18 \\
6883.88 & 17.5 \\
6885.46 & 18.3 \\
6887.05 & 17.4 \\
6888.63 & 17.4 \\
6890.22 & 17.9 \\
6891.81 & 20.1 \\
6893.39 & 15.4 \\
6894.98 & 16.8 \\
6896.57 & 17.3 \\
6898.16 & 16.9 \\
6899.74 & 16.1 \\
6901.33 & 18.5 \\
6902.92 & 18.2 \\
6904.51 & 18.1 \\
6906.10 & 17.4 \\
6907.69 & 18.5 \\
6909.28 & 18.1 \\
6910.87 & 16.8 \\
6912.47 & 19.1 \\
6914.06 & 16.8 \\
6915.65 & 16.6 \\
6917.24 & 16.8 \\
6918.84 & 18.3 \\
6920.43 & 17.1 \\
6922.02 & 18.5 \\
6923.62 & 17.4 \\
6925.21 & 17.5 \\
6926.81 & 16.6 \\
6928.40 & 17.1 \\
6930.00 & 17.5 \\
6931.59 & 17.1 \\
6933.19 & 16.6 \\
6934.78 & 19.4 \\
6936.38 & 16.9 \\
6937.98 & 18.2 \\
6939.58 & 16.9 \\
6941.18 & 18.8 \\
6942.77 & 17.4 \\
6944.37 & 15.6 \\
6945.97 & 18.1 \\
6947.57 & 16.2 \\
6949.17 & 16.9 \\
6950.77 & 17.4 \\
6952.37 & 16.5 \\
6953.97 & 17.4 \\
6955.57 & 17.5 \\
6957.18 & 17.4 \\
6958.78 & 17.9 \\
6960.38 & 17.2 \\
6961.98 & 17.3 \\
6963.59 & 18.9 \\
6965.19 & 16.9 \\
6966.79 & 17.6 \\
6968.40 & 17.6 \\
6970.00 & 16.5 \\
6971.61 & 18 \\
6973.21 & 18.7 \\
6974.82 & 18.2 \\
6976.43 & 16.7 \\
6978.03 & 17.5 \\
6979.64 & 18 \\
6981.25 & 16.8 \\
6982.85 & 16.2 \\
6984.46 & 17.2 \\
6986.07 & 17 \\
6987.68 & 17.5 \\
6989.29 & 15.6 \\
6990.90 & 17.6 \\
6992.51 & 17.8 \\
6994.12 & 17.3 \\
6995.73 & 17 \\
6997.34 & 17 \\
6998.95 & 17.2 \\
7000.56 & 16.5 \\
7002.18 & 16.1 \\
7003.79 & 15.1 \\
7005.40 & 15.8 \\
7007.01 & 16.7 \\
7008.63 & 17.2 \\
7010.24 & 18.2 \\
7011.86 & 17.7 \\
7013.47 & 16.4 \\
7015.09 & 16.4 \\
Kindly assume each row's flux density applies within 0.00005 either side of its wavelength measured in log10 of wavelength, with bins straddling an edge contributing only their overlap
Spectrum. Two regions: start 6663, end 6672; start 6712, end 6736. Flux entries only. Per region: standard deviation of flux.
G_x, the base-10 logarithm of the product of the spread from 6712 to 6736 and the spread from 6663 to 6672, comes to 1.2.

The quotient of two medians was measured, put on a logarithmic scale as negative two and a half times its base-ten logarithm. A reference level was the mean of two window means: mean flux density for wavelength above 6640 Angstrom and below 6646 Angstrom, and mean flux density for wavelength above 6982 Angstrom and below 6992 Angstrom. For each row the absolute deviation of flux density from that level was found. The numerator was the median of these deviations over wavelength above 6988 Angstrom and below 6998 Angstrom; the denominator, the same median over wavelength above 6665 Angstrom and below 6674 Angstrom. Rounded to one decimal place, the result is 1.1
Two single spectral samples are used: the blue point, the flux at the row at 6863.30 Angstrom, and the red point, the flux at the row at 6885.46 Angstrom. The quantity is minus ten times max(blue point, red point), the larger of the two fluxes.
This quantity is -187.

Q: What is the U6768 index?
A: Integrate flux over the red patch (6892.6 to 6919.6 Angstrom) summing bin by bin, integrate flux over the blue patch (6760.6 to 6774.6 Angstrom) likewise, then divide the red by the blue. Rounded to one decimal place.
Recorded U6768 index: 1.9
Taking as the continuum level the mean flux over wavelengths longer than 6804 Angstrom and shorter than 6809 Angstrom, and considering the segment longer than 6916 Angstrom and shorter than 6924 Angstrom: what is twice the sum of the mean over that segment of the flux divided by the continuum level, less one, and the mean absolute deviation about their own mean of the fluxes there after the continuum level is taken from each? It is 1.3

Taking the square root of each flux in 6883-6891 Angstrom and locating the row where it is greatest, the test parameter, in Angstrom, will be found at 6885.46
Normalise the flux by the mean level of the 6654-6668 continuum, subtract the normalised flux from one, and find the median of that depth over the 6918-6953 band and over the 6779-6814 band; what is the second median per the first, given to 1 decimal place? 0.0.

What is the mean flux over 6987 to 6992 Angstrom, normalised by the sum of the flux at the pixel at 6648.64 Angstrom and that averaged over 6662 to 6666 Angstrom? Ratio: 0.49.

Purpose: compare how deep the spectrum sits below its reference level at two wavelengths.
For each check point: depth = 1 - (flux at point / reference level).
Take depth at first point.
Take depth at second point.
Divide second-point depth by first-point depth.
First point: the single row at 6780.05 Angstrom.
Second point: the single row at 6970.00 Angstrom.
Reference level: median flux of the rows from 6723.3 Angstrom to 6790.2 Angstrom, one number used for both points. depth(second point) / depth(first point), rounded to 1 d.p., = 1.7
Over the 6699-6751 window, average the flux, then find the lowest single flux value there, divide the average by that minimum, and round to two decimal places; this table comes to 1.90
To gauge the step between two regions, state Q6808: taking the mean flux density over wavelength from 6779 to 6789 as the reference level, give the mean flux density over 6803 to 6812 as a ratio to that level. 1.03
